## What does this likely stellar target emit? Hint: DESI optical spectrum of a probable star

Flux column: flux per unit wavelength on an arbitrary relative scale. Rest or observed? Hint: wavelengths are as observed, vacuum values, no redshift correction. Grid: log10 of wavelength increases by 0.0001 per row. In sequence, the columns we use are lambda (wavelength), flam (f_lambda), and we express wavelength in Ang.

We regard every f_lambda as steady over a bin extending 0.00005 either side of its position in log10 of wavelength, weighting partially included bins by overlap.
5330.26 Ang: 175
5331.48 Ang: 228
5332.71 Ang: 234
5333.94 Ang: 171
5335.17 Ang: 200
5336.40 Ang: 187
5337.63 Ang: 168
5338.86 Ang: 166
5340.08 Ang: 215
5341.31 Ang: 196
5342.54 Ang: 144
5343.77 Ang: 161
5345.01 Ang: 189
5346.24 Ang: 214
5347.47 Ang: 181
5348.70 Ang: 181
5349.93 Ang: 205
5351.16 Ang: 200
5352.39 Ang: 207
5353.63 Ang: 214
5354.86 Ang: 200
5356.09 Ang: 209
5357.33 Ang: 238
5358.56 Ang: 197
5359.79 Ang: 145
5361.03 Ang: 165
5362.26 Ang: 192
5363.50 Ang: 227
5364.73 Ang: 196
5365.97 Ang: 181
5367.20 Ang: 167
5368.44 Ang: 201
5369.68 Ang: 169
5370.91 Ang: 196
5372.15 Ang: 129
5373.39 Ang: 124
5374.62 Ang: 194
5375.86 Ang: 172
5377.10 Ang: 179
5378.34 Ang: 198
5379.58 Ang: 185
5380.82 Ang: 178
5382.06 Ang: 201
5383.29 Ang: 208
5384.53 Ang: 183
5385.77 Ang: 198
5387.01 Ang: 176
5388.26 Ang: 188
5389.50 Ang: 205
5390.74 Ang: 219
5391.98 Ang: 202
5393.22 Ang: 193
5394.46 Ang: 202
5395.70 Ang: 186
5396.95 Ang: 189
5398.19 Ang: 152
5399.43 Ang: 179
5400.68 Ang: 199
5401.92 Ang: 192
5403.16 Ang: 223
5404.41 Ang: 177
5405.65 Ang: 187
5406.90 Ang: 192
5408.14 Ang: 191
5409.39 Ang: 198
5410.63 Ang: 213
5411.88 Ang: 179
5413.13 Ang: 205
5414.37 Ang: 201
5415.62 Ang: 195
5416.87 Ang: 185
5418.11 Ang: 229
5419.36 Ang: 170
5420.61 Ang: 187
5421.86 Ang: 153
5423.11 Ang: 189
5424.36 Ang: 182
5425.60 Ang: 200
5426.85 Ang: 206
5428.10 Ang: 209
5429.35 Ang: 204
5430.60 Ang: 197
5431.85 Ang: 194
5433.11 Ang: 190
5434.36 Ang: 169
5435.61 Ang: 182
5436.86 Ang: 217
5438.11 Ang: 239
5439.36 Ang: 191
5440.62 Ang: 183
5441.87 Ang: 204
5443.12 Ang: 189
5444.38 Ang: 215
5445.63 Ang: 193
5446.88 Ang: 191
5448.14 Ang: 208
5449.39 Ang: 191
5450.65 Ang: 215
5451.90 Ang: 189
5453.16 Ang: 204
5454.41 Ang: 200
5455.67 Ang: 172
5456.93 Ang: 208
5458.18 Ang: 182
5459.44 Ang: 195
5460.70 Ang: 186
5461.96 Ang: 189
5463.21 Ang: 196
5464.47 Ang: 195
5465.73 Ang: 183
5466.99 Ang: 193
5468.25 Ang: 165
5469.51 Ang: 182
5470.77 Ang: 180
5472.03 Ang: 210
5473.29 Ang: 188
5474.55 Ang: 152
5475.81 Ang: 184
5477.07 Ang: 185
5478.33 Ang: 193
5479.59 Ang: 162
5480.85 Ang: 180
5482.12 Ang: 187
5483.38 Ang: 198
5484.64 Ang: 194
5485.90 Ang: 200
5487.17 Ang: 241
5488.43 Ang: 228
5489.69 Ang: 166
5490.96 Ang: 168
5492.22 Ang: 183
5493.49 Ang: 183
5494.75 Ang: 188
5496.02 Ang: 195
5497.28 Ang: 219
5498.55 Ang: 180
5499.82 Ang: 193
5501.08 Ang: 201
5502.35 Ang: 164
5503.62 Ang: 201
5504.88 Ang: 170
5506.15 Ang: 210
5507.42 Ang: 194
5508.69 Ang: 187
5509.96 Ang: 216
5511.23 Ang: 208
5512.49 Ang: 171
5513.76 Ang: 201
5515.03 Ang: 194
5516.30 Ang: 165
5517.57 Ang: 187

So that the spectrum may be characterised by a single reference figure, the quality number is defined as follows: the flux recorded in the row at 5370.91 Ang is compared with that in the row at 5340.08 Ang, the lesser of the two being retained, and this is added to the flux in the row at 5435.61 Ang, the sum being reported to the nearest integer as 378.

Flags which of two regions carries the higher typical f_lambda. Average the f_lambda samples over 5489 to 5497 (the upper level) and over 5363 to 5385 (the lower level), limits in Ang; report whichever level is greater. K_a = 183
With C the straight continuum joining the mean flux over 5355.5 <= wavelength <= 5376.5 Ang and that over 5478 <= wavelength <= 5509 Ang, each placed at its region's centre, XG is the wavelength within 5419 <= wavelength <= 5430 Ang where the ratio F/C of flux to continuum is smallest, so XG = 5421.86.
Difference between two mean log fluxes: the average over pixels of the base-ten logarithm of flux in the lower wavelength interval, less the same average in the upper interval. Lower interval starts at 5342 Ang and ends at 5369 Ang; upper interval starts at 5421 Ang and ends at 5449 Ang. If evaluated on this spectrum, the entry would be -0.011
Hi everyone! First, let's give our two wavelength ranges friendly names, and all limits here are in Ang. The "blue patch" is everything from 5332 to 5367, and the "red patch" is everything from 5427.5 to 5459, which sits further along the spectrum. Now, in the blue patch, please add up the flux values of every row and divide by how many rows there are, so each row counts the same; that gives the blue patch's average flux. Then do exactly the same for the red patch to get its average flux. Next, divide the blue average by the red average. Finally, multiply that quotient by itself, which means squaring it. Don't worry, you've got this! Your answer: 0.95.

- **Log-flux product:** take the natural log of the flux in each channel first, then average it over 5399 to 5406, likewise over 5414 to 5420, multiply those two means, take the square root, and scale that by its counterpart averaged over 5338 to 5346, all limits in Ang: 27.3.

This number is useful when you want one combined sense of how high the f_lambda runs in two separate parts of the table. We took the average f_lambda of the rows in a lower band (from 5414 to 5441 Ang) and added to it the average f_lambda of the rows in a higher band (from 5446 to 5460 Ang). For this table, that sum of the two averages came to 390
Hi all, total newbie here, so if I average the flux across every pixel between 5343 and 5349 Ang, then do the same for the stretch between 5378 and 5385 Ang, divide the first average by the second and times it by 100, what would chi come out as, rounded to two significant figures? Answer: 96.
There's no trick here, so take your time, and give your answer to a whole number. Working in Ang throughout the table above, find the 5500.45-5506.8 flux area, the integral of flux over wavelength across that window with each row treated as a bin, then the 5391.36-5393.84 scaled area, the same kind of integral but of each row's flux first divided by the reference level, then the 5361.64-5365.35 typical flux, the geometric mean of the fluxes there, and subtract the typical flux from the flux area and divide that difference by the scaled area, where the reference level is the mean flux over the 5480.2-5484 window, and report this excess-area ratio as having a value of 382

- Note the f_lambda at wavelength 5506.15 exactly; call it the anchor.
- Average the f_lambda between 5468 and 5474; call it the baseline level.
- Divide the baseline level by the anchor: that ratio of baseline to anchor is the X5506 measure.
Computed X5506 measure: 0.88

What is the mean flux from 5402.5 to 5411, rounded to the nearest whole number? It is 197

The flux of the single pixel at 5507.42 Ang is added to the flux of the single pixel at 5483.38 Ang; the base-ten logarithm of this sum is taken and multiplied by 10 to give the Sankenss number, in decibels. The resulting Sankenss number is 25.9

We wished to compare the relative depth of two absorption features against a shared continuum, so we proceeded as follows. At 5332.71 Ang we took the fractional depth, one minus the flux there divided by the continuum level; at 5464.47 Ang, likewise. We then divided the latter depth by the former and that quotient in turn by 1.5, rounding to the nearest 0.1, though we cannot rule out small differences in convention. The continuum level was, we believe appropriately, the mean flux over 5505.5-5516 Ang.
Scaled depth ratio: 0.0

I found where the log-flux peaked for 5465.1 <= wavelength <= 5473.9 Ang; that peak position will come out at 5472.03 Ang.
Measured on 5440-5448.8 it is 5444.38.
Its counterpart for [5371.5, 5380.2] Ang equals 5378.34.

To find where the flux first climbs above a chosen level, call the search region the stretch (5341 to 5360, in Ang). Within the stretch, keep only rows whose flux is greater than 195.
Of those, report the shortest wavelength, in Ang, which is 5341.31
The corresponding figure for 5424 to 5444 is 5425.60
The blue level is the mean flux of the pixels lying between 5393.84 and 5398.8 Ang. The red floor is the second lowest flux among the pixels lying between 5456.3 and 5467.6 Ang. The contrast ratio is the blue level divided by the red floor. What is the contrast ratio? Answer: 1.00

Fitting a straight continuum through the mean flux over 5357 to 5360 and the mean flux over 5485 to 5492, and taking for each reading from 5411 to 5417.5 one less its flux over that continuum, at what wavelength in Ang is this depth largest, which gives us 5411.88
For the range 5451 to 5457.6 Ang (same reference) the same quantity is 5455.67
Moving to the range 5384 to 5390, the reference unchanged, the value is 5387.01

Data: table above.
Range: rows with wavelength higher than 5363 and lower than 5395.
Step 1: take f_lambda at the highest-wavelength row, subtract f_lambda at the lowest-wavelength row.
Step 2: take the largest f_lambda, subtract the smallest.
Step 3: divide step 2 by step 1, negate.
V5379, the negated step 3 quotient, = 4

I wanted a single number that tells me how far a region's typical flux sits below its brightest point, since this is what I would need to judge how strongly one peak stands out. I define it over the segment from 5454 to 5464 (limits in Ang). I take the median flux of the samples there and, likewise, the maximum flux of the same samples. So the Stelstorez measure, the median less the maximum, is -16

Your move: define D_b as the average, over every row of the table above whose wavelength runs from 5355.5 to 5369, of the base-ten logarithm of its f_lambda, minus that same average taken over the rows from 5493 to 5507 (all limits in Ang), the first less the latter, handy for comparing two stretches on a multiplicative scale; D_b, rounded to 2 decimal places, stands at 0.00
